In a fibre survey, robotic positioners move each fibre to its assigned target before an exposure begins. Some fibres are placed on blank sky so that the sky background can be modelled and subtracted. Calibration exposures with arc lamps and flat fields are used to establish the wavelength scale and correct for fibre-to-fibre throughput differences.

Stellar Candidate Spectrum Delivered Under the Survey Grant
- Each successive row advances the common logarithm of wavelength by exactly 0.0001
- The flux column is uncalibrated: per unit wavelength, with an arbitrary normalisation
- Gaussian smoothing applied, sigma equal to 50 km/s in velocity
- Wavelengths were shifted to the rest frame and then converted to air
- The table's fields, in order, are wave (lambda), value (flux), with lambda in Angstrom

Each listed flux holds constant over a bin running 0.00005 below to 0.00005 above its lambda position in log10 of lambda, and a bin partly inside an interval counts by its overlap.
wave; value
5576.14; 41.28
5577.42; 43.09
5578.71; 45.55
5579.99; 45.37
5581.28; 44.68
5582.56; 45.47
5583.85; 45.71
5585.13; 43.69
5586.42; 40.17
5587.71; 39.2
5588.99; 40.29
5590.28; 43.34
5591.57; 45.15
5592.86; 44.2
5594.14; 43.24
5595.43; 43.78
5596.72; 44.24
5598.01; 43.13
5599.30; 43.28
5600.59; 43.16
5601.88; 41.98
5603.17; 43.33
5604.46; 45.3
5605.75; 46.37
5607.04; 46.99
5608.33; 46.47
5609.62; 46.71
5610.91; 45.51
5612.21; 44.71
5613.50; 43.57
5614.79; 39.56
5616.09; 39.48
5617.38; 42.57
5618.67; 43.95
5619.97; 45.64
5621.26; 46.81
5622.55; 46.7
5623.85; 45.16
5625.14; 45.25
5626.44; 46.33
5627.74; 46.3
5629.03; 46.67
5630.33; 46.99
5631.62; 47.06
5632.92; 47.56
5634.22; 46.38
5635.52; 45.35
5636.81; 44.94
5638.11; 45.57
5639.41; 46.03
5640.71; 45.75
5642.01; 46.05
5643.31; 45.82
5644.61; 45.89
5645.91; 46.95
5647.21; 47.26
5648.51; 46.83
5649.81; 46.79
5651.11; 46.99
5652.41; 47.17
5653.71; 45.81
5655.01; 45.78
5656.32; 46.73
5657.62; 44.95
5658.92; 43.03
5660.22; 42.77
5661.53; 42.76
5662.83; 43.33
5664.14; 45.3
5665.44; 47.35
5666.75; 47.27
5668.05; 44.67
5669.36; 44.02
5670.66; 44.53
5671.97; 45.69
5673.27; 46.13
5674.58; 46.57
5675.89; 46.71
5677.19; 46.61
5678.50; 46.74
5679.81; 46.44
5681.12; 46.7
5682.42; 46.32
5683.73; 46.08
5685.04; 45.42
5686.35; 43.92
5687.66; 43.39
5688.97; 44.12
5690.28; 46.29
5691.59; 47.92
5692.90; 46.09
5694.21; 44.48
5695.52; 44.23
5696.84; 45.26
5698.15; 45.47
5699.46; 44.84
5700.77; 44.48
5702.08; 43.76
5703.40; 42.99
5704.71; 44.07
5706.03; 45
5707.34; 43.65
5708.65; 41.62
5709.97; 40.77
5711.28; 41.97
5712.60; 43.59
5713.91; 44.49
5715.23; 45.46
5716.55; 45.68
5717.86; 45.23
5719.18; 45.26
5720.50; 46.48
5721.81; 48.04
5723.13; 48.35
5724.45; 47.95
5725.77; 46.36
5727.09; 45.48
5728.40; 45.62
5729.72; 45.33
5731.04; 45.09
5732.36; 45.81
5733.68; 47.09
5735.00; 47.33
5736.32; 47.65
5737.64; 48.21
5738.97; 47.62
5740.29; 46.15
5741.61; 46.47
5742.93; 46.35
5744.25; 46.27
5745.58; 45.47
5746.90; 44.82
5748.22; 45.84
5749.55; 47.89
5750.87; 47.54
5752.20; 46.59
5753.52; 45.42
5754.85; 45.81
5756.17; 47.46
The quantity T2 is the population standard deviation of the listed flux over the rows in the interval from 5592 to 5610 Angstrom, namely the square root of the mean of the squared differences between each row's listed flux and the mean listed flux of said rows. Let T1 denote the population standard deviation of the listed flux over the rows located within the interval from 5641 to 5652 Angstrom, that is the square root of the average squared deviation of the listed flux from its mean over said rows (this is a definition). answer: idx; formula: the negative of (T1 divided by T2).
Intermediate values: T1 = 0.53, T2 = 1.6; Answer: -0.3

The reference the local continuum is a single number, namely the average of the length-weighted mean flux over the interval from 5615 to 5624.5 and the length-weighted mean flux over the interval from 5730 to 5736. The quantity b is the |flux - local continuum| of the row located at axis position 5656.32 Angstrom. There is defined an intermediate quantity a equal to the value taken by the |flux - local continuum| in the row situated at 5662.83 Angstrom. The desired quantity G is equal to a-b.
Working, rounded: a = 1.9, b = 1.50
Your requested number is 0.4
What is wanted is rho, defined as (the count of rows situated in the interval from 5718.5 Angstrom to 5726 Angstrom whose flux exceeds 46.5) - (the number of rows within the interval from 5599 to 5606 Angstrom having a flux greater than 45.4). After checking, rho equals 2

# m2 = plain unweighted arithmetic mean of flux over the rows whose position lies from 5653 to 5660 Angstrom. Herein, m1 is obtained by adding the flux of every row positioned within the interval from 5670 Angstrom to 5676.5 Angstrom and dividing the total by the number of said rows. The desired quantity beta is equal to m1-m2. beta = 1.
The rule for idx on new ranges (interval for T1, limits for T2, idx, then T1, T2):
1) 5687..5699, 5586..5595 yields -0.6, 1.31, 2.1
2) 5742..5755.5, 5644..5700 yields -0.7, 0.90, 1.4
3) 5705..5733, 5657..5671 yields -1.2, 1.92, 1.5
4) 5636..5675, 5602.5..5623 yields -0.6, 1.34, 2.3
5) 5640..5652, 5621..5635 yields -0.8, 0.56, 0.7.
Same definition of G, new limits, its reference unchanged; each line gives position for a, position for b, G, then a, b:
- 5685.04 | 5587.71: -5.8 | 0.2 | 6.03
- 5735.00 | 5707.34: 0.5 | 2.1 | 1.58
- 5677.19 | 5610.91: 1.1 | 1.4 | 0.28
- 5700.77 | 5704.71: -0.4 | 0.8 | 1.16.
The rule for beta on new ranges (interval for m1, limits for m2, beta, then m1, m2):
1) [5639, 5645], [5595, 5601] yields 2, 45.9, 43.5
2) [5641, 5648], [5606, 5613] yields 0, 46.4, 46.1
